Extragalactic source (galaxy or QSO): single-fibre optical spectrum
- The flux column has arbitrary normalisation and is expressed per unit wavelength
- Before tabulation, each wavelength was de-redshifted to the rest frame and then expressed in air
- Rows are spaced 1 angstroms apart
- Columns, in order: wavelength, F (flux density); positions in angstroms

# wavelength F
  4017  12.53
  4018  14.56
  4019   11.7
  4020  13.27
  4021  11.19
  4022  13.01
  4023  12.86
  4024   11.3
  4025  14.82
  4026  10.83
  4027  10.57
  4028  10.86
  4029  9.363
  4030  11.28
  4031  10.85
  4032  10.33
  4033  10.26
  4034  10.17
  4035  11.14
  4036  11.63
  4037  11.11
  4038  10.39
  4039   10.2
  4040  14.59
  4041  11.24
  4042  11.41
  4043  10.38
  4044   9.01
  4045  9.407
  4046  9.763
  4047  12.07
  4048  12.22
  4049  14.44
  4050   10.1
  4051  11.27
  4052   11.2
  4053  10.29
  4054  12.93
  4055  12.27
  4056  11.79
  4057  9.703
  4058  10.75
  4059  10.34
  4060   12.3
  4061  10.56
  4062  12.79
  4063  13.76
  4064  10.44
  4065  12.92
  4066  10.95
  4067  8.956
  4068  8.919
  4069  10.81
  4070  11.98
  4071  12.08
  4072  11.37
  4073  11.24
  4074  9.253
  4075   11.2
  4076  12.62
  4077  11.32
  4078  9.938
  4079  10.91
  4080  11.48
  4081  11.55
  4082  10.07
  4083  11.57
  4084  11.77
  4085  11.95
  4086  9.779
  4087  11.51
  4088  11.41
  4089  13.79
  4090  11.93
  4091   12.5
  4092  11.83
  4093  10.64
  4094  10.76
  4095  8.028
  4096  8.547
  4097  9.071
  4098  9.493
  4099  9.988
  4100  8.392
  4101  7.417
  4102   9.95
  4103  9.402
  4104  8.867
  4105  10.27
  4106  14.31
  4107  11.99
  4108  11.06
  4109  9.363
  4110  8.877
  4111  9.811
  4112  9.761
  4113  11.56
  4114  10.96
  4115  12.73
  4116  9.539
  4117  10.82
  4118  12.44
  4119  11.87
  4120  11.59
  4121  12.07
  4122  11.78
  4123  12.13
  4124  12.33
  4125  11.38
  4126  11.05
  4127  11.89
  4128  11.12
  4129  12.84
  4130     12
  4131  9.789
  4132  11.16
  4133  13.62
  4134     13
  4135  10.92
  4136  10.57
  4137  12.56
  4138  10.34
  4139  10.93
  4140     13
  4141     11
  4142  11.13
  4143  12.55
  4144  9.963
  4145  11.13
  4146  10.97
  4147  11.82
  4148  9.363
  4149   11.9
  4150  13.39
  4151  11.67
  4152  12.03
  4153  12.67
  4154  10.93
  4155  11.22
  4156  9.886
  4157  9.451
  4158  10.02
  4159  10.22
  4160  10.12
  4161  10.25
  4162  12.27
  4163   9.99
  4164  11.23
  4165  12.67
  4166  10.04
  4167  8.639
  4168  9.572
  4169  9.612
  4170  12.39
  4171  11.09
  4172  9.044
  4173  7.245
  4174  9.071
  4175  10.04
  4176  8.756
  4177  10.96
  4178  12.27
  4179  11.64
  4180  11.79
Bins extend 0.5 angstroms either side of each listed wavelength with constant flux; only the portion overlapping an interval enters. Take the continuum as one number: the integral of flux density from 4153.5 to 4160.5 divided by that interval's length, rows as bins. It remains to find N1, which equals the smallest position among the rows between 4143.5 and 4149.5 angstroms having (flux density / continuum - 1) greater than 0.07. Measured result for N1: 4145 angstroms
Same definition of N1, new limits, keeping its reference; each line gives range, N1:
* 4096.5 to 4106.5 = 4106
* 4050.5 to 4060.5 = 4051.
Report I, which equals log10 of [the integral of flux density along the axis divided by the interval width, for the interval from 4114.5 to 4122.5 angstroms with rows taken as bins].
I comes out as 1.06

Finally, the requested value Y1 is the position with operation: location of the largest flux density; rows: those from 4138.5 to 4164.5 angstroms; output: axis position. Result 4150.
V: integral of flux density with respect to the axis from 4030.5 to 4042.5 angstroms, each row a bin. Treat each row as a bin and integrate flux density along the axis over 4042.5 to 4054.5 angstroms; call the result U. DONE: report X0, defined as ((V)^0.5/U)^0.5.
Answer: 0.2946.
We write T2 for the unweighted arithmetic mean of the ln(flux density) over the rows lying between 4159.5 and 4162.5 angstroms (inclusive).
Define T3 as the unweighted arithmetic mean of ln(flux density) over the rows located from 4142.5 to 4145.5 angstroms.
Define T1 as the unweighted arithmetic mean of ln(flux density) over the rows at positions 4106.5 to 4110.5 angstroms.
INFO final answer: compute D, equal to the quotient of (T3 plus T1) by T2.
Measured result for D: 1.99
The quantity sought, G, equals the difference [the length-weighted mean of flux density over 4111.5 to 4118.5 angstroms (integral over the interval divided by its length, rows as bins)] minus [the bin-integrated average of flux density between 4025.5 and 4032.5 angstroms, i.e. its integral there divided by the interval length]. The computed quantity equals 0.5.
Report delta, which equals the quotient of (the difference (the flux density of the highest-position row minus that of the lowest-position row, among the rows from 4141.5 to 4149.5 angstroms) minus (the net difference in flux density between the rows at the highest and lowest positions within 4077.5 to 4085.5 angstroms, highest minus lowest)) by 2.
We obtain -0.6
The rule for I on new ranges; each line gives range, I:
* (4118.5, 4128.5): 1.07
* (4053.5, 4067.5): 1.06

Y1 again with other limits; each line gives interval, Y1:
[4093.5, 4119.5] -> 4106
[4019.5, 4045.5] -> 4025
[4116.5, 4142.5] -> 4133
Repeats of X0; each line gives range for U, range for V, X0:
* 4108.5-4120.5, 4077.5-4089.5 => 0.3001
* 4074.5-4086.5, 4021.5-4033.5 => 0.2950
